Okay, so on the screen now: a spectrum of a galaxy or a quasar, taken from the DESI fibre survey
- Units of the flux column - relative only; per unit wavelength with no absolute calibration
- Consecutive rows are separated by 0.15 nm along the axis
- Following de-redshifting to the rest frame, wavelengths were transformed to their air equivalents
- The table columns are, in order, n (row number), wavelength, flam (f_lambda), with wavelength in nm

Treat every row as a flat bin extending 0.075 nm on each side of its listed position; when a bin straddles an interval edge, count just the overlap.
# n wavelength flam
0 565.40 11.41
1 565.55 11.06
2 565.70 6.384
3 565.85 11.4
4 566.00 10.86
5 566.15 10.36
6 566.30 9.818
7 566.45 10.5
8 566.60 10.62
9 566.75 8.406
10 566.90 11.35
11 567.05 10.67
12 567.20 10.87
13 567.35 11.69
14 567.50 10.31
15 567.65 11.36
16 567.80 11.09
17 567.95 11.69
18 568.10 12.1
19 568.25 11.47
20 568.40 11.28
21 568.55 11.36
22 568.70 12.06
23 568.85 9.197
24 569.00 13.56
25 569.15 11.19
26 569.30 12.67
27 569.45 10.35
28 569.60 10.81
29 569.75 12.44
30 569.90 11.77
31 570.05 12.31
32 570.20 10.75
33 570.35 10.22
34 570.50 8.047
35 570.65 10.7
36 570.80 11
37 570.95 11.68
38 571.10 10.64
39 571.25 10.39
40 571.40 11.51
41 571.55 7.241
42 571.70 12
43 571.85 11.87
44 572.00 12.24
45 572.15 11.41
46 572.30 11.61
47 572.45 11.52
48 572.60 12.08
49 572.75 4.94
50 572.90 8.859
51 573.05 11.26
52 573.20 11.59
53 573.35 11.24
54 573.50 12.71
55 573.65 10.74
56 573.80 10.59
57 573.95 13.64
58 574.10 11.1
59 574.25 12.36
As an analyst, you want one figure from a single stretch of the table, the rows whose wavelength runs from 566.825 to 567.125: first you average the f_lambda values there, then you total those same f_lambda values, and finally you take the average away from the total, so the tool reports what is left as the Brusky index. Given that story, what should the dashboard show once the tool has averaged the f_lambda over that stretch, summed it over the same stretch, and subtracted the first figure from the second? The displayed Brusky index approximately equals 11.0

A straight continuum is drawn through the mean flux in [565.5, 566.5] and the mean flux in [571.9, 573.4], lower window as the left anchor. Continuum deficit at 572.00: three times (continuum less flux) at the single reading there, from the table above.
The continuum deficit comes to -5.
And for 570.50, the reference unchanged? 7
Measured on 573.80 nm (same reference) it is 1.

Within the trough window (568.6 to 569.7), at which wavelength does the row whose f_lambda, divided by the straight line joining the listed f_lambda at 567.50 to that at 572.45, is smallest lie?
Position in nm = 568.85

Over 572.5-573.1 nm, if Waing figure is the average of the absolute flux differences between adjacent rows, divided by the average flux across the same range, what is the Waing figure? 0.483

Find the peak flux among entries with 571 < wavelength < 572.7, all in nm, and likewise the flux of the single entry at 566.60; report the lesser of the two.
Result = 10.6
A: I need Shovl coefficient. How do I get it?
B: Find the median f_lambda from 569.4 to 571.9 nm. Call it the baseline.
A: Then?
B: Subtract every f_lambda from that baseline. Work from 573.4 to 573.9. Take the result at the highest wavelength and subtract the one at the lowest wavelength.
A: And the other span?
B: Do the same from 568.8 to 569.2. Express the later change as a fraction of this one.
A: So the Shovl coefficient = -1.1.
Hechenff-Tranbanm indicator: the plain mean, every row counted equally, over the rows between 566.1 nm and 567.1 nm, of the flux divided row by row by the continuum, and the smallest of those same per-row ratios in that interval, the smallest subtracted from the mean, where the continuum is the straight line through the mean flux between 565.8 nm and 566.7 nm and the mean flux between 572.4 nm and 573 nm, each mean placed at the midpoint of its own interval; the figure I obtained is 0.17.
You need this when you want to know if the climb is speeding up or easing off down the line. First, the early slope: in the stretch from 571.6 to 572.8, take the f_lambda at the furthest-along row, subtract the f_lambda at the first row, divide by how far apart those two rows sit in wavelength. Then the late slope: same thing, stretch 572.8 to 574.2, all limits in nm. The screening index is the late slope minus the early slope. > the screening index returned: 8.6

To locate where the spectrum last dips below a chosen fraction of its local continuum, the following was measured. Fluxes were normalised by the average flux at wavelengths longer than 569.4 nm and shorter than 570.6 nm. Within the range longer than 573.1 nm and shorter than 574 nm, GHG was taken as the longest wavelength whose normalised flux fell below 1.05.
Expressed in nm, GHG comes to 573.80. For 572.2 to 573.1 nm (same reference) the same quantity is 573.05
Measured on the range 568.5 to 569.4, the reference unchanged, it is 569.15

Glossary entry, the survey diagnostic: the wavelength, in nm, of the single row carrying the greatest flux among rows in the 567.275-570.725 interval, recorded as 569.00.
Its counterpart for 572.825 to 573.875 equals 573.50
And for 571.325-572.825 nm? 572.00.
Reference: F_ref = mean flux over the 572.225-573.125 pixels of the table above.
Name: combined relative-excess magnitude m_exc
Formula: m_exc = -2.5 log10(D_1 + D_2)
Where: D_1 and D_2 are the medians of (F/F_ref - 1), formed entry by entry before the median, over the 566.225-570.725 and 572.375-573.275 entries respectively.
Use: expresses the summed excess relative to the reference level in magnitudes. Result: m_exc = 1.54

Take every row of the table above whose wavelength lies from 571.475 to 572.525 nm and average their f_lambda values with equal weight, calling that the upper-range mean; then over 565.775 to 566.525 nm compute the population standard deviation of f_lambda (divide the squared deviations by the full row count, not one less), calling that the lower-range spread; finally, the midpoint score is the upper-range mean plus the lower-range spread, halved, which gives 5.83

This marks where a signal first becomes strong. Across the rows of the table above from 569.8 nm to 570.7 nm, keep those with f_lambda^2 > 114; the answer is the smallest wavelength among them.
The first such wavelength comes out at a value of 569.90 nm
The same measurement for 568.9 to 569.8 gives 569.00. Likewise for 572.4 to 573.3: 572.45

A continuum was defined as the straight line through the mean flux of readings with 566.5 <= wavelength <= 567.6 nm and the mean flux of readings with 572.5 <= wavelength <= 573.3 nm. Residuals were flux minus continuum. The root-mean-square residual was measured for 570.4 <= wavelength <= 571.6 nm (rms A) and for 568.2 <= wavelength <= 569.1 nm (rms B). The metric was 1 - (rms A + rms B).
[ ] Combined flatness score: -2.2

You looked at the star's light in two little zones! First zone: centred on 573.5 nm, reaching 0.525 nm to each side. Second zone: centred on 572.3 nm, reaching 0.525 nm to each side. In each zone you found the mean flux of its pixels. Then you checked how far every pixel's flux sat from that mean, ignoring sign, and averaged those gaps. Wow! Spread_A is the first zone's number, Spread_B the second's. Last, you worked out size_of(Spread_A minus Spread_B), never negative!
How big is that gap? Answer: 0.82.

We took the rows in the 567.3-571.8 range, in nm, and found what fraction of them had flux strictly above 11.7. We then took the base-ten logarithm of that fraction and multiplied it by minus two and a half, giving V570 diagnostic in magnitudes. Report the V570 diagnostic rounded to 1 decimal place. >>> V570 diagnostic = 1.4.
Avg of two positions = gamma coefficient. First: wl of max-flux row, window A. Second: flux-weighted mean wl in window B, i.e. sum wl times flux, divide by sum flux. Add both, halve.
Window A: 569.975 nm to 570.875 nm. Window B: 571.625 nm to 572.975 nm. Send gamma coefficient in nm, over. 571.15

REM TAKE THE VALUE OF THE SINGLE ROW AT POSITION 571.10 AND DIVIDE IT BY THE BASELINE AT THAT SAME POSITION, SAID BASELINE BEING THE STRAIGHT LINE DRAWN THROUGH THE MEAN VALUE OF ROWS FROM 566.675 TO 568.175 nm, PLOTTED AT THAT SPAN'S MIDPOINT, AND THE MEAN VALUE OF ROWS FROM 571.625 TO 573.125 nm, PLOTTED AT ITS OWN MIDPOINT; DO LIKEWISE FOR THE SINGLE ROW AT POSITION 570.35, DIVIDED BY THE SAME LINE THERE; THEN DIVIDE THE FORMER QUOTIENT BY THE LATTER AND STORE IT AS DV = 1.04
